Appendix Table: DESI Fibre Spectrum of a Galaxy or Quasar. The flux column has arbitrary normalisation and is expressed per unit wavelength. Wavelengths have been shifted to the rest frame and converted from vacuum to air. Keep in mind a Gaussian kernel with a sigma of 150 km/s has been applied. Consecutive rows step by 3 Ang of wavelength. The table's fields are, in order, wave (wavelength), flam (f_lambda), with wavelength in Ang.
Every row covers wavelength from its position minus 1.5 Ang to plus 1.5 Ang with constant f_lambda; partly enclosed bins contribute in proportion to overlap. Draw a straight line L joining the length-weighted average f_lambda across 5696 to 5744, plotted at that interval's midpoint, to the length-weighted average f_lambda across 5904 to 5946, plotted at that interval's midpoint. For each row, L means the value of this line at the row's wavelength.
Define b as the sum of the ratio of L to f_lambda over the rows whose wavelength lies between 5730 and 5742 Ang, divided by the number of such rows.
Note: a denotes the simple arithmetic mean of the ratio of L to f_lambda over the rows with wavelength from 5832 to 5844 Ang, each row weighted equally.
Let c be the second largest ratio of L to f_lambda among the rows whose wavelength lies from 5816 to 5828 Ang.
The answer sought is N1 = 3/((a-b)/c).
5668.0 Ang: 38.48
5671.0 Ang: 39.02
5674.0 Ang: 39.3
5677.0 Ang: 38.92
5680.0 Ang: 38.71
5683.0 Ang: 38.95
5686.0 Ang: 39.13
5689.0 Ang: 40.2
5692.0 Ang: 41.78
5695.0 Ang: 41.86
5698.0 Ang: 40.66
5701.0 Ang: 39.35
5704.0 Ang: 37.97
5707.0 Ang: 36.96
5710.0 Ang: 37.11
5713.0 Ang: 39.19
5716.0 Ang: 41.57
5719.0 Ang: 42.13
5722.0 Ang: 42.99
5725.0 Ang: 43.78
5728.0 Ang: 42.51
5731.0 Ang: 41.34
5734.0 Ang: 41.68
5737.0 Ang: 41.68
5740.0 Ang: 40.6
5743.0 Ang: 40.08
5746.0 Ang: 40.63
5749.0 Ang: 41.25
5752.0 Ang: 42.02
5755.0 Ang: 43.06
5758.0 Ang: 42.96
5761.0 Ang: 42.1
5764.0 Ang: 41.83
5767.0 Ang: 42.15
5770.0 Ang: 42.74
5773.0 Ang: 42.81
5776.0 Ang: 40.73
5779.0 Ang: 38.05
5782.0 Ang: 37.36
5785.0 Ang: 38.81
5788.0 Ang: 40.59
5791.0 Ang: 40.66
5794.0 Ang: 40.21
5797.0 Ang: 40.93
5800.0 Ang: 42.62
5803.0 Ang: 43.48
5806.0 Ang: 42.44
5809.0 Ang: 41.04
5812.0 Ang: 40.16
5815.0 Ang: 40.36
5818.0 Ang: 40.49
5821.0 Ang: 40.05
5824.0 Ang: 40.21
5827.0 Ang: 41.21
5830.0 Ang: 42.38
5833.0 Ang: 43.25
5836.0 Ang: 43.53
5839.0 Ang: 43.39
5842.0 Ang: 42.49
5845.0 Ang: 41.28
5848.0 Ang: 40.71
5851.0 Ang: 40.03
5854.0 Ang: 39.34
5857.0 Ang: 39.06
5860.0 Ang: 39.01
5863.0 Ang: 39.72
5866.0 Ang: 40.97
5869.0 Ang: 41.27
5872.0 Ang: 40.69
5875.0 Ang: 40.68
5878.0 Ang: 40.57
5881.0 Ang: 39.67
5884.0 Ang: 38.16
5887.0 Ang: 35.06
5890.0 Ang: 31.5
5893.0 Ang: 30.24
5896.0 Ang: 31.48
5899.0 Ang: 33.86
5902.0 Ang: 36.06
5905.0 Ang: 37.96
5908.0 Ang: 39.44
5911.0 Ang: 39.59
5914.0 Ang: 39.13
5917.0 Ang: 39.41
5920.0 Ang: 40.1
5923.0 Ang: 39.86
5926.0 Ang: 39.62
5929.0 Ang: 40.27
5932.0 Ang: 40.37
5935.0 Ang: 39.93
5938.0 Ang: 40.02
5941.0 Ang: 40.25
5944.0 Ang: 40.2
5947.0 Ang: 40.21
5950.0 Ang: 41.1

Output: -58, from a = 0.930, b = 0.98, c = 1.00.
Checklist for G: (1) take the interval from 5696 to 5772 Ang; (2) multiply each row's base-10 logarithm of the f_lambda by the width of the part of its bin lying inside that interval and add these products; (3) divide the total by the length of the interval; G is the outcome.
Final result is 1.614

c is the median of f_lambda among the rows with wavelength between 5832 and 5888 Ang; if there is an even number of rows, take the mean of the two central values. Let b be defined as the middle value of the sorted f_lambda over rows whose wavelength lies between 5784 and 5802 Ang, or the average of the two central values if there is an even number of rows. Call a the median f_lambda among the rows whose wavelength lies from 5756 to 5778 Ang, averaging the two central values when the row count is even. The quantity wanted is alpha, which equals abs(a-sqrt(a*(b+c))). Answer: 16.4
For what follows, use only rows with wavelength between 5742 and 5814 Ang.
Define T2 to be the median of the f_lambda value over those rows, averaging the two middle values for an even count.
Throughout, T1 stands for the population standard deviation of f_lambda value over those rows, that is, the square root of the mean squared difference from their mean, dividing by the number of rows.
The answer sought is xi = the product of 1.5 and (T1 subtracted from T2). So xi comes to 59.4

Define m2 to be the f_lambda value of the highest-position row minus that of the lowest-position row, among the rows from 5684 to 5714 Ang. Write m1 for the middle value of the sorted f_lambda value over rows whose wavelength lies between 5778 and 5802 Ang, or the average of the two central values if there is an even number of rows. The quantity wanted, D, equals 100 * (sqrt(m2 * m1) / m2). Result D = 2595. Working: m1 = 40.4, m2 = 0.1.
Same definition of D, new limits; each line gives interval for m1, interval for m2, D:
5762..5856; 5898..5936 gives 260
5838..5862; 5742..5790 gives 890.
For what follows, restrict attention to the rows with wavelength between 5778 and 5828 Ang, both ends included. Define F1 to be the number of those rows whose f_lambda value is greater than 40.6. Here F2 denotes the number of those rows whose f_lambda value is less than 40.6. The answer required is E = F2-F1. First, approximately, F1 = 7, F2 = 10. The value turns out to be 3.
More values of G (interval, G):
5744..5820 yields 1.614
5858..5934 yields 1.581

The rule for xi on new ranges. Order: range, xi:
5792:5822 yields 59.3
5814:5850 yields 60.0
